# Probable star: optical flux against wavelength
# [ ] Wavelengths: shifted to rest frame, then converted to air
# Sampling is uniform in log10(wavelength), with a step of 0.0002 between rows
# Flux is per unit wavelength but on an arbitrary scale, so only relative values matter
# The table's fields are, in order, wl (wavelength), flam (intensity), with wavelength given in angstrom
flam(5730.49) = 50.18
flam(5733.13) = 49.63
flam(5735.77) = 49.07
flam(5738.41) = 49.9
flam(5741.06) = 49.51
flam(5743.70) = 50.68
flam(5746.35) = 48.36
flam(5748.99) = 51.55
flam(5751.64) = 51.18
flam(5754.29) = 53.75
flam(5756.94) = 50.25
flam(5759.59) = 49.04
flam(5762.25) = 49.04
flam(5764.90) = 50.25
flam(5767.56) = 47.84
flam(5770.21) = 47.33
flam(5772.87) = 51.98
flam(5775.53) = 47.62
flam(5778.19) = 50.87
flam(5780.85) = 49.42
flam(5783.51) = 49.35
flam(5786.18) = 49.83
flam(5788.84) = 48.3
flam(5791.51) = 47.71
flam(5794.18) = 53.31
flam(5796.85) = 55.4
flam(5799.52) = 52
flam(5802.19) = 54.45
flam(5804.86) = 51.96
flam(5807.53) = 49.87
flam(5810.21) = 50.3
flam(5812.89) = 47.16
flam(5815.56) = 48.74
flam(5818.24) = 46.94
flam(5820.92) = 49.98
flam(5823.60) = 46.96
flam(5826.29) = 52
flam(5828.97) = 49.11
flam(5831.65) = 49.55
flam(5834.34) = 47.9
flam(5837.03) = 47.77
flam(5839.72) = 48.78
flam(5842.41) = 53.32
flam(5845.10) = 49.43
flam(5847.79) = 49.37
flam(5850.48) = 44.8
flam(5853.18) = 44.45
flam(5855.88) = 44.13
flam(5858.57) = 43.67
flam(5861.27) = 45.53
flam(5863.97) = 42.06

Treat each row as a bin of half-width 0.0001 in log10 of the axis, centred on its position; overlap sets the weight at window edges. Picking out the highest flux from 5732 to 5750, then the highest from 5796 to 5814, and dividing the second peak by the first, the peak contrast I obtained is 1.07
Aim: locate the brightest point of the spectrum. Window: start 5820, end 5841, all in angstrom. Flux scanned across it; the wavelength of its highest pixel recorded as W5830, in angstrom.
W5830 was 5826.29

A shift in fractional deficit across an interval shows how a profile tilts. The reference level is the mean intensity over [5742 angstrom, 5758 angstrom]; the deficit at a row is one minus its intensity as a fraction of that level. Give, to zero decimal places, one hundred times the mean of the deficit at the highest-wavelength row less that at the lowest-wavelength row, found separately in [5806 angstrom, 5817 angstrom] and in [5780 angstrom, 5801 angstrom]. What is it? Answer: -1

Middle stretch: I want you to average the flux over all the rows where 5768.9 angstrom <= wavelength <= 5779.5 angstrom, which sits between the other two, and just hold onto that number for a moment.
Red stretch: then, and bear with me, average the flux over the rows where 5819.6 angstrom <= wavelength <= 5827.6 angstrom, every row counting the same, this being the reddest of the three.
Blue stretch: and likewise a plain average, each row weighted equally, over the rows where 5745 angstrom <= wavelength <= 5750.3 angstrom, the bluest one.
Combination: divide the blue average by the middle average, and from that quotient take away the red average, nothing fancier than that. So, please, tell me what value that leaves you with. -48.6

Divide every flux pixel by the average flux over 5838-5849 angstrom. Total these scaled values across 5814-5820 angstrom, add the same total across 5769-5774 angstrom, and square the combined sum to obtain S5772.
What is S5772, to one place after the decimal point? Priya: 15.1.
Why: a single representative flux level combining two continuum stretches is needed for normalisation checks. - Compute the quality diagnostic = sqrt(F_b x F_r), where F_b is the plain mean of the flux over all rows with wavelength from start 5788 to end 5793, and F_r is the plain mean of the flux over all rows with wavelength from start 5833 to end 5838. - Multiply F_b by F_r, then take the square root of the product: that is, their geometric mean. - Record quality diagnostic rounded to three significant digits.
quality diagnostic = 47.9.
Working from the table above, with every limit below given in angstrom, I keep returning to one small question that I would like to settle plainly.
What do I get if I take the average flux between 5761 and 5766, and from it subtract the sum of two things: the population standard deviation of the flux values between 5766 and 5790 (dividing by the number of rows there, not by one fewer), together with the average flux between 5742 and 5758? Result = -2.8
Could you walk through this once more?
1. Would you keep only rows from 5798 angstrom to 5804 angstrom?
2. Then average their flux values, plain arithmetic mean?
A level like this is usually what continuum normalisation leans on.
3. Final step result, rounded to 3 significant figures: 53.2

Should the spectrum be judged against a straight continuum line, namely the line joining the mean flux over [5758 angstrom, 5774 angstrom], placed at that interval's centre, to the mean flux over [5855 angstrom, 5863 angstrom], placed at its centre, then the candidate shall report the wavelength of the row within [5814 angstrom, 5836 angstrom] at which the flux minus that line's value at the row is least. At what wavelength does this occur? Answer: 5818.24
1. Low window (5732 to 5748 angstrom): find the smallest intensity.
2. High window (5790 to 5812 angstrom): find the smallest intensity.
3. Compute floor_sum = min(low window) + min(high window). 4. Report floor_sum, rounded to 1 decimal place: 96.1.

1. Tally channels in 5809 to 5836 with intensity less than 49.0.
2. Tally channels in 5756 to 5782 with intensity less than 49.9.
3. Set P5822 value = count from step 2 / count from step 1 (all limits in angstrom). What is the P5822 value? 1.2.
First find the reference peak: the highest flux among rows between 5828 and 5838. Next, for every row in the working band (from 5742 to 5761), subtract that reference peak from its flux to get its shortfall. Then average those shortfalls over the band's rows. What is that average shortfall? 1.1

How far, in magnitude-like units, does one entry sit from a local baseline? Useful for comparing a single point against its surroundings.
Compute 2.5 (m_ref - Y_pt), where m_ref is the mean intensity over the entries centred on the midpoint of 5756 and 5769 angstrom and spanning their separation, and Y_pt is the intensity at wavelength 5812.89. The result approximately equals 5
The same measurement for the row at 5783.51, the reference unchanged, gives 0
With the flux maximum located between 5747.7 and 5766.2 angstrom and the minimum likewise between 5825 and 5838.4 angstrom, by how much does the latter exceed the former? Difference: -6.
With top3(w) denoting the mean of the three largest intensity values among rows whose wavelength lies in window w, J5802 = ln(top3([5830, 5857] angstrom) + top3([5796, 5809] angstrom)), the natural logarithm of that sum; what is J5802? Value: 4.65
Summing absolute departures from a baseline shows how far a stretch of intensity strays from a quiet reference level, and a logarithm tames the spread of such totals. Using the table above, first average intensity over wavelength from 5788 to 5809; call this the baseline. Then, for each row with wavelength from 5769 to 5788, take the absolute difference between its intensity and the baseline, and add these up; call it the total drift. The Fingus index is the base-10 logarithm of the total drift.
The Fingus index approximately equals 1.20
